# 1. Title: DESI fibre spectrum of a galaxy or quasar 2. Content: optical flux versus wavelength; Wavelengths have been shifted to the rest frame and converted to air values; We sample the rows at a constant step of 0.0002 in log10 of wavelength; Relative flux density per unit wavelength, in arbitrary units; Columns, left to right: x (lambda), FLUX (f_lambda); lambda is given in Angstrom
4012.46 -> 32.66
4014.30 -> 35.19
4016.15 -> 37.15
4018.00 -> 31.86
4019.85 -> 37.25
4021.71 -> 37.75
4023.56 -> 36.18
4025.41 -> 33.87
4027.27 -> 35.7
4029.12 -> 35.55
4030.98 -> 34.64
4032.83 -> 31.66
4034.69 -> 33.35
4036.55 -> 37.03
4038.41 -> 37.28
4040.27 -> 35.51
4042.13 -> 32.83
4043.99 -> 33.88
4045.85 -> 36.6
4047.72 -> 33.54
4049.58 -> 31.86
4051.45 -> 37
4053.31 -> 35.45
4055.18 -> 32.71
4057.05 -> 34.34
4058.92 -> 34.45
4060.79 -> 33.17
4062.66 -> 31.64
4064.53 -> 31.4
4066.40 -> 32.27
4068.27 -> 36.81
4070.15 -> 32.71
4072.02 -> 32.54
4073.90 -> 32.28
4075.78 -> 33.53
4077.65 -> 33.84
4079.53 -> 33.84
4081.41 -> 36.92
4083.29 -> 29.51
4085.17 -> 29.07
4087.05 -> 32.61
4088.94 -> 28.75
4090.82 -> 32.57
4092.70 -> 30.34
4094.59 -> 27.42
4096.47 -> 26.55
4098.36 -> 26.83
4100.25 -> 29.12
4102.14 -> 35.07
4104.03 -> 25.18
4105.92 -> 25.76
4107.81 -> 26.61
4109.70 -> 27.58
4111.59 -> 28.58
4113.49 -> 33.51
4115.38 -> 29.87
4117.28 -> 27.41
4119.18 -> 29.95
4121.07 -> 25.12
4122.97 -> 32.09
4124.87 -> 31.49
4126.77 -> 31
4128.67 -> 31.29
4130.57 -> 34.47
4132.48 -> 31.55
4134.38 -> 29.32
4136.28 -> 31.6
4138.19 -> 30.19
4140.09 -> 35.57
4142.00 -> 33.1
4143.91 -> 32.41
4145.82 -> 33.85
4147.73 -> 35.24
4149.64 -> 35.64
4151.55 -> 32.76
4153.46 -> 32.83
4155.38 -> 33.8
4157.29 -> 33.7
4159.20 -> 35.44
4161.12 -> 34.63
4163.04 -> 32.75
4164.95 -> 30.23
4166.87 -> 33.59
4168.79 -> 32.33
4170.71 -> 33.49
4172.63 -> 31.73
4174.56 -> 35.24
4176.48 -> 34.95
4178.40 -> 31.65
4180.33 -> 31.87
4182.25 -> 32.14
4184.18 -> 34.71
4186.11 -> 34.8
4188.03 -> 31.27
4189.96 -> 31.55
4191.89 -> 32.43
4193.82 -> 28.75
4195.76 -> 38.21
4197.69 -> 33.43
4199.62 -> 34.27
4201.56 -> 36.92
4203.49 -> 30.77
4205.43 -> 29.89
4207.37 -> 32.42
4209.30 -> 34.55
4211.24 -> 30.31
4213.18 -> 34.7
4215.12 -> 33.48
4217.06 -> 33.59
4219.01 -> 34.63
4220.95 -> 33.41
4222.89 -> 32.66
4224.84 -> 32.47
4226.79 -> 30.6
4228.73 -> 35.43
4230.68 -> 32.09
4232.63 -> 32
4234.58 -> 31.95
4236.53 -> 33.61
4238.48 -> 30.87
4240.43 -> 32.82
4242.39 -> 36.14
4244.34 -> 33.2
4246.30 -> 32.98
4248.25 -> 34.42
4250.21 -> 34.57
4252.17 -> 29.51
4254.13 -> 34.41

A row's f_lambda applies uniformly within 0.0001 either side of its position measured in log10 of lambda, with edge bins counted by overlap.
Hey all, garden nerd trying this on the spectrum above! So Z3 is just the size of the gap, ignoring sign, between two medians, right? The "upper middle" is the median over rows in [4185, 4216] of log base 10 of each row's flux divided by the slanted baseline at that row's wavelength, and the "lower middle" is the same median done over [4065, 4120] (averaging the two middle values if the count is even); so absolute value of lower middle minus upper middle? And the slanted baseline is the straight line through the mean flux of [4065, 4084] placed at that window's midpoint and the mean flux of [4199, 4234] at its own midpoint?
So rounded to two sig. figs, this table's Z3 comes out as 0.044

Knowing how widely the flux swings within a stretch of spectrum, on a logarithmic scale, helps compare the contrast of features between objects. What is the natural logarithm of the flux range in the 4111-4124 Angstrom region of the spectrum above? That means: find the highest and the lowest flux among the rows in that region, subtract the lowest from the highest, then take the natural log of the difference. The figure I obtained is 2.1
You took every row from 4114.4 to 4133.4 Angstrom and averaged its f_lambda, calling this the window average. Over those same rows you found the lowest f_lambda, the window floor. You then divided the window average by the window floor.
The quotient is 1.21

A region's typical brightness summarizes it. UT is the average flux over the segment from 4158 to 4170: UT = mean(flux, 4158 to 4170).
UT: 33.2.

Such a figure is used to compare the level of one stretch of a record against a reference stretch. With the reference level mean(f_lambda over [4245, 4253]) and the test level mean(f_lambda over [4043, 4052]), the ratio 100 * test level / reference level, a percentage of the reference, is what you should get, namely 105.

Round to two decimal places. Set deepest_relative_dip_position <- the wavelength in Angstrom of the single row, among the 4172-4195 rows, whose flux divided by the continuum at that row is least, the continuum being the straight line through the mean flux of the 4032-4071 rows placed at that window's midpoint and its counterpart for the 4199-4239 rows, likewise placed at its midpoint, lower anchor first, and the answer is 4193.82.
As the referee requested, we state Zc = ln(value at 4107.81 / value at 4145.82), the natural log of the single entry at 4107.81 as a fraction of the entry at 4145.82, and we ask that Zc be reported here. -0.24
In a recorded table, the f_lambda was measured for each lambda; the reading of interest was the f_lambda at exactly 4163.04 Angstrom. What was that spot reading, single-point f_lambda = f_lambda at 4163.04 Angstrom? 32.75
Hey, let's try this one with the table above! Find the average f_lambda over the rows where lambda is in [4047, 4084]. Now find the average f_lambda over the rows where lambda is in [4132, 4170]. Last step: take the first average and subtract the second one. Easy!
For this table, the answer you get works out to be 0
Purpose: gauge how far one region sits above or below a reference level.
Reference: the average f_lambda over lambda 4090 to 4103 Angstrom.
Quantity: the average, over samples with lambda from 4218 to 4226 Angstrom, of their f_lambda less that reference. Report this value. 3.59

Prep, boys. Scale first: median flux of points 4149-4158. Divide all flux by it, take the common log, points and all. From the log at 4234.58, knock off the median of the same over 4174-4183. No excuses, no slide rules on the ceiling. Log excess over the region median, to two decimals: 0.00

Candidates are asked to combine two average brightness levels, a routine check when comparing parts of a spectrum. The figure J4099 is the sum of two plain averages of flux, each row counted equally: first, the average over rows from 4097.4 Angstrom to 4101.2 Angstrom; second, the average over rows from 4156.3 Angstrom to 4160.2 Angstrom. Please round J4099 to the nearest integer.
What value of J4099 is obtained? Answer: 63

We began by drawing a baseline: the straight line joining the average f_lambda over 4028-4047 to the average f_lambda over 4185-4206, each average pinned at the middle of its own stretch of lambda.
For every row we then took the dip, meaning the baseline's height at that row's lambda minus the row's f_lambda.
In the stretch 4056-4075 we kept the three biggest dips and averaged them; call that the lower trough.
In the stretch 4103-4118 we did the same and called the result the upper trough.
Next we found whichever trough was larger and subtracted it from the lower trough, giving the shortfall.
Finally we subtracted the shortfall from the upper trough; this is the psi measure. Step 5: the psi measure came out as 14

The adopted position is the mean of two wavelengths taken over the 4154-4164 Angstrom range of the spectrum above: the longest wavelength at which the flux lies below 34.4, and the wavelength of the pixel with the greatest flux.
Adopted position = 4161.1 Angstrom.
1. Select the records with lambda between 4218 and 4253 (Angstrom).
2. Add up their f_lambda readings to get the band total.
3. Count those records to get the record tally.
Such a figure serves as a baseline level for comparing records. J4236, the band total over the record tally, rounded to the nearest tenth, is 33.0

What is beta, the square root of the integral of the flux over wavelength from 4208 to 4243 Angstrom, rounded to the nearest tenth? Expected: 34.0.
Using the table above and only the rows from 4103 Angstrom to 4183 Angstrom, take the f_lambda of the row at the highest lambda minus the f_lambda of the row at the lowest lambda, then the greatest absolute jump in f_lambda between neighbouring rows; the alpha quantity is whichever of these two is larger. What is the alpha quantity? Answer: 7.0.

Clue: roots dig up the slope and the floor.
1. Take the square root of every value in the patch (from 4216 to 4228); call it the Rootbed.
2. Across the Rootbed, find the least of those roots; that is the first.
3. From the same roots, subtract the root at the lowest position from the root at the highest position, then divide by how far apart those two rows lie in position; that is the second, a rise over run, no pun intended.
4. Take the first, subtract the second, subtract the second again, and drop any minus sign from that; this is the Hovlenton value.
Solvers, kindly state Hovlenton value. 5.59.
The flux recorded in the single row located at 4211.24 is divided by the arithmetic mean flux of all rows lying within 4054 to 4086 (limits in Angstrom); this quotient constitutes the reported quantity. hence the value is 0.92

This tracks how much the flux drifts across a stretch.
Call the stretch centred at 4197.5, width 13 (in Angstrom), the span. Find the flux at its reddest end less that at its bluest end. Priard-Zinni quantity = -1.7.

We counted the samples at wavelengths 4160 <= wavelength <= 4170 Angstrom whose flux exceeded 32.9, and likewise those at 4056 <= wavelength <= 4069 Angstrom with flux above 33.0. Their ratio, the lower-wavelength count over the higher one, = 2.00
